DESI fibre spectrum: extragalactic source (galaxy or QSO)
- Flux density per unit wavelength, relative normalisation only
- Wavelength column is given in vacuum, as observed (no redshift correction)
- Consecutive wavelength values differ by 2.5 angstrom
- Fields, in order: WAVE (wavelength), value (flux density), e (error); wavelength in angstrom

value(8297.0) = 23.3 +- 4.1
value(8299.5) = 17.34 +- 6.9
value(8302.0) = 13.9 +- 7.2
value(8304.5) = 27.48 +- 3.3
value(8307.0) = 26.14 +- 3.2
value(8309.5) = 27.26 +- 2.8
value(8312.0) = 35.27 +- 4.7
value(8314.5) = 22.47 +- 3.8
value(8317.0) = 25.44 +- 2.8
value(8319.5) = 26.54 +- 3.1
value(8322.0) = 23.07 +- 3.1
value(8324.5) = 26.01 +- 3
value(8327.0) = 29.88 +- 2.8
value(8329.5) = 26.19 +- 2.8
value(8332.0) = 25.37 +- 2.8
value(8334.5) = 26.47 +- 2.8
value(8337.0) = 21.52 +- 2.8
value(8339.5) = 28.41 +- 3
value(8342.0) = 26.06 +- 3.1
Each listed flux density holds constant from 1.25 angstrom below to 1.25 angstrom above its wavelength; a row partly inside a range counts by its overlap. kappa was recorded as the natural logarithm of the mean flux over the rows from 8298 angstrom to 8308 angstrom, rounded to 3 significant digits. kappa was 3.05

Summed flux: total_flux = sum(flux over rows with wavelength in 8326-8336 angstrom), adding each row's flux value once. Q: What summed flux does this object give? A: 108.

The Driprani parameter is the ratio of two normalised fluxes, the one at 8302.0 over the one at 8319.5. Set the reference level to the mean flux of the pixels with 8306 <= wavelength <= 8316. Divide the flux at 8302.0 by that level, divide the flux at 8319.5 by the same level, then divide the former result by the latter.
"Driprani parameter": 0.52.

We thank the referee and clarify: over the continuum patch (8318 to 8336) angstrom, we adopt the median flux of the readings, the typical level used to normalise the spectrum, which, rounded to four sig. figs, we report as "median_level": 26.19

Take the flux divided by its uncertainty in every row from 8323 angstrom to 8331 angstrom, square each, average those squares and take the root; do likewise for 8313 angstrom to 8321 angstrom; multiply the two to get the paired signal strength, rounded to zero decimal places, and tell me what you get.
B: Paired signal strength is 77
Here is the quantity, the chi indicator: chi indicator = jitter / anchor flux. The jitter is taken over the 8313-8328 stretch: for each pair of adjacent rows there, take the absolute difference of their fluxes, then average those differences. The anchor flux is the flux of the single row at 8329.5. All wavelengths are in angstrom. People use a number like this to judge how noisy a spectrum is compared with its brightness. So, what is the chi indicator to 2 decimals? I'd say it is 0.11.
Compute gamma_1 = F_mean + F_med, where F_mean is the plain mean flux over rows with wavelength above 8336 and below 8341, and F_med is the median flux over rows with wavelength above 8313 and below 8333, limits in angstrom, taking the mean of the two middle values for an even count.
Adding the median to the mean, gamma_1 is 51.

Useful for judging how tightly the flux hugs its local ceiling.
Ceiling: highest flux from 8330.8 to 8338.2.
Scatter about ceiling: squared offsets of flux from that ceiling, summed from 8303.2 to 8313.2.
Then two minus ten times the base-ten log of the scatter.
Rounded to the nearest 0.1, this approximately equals -17.0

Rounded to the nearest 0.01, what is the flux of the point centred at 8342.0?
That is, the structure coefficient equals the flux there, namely 26.06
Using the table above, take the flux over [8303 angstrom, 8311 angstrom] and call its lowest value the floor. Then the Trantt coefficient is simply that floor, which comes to 26.14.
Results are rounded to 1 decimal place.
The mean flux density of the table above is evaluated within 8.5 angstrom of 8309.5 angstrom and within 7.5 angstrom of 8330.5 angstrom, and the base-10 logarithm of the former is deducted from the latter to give 24.5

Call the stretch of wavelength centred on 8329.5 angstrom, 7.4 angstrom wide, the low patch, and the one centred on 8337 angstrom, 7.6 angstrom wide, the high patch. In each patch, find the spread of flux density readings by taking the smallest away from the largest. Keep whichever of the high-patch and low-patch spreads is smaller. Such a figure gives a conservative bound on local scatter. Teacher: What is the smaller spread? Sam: 4.5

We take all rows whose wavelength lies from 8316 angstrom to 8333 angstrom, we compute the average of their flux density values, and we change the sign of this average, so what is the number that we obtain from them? -26.1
